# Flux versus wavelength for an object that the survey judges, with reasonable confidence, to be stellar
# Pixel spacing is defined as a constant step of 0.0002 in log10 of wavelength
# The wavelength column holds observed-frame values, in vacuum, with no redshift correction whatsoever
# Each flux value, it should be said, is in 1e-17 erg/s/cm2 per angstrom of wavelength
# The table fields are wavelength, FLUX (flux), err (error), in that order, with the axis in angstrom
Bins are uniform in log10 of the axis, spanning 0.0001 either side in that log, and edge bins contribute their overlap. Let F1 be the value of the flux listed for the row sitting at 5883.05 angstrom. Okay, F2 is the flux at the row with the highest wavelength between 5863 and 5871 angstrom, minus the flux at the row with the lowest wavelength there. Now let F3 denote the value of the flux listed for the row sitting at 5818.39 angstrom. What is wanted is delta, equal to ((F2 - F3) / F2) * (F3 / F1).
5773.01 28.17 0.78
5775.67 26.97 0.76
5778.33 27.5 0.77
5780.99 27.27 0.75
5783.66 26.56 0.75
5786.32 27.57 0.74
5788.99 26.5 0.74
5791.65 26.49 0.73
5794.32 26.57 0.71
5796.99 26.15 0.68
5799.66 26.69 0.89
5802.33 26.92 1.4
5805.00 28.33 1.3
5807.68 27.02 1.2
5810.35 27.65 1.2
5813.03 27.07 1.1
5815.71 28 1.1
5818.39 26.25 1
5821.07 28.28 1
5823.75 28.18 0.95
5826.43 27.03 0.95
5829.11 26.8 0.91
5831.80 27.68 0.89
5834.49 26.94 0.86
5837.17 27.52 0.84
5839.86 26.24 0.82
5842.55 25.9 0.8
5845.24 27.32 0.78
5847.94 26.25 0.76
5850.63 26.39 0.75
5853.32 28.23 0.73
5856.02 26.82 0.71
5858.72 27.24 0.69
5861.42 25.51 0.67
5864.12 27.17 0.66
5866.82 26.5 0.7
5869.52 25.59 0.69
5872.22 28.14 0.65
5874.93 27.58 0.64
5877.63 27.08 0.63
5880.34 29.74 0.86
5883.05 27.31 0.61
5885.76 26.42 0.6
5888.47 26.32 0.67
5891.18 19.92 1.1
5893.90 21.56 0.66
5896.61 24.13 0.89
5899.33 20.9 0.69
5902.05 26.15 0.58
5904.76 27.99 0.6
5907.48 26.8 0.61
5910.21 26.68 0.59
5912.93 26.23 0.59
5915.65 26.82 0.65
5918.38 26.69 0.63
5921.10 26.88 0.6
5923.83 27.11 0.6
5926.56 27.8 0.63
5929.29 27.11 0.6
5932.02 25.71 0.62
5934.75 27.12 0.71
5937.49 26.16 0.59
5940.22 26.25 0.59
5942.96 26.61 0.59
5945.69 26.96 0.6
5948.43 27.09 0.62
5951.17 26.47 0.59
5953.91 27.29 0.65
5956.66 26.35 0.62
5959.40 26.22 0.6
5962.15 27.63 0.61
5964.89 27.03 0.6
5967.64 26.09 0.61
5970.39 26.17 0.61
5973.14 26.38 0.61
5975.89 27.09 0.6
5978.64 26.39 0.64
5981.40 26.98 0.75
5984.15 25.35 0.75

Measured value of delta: 17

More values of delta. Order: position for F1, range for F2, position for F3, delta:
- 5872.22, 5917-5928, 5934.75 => -23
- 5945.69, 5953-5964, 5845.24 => -80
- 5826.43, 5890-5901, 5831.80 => -28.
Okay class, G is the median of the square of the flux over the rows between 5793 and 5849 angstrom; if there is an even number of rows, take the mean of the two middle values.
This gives 730.1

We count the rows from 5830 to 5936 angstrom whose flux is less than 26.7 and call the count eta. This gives 18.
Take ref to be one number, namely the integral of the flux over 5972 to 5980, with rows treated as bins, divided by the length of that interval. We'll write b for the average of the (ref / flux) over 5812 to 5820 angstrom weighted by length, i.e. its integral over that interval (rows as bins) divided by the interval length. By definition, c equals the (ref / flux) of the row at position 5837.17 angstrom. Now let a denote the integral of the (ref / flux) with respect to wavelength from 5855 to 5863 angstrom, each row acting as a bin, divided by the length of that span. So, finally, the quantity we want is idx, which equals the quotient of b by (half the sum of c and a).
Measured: 1.00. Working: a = 1.004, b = 0.98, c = 0.97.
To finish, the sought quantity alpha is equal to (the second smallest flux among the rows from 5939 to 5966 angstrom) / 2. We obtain 13.1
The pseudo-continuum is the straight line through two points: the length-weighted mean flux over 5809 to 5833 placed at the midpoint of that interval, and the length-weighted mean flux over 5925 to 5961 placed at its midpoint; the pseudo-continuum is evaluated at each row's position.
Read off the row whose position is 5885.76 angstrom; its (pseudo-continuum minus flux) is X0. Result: 0.6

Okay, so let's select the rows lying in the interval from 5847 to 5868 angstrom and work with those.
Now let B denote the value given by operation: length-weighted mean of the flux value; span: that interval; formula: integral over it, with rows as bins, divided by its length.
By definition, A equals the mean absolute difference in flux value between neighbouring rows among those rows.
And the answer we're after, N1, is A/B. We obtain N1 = 0.04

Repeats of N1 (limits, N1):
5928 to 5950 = 0.03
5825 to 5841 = 0.03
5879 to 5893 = 0.10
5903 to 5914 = 0.02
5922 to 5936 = 0.04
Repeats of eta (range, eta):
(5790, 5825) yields 5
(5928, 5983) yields 11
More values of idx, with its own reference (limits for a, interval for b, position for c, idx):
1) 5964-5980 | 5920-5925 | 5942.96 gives 0.98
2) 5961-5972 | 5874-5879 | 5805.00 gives 1.01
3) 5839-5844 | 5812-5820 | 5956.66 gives 0.97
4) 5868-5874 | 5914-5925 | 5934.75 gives 1.01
